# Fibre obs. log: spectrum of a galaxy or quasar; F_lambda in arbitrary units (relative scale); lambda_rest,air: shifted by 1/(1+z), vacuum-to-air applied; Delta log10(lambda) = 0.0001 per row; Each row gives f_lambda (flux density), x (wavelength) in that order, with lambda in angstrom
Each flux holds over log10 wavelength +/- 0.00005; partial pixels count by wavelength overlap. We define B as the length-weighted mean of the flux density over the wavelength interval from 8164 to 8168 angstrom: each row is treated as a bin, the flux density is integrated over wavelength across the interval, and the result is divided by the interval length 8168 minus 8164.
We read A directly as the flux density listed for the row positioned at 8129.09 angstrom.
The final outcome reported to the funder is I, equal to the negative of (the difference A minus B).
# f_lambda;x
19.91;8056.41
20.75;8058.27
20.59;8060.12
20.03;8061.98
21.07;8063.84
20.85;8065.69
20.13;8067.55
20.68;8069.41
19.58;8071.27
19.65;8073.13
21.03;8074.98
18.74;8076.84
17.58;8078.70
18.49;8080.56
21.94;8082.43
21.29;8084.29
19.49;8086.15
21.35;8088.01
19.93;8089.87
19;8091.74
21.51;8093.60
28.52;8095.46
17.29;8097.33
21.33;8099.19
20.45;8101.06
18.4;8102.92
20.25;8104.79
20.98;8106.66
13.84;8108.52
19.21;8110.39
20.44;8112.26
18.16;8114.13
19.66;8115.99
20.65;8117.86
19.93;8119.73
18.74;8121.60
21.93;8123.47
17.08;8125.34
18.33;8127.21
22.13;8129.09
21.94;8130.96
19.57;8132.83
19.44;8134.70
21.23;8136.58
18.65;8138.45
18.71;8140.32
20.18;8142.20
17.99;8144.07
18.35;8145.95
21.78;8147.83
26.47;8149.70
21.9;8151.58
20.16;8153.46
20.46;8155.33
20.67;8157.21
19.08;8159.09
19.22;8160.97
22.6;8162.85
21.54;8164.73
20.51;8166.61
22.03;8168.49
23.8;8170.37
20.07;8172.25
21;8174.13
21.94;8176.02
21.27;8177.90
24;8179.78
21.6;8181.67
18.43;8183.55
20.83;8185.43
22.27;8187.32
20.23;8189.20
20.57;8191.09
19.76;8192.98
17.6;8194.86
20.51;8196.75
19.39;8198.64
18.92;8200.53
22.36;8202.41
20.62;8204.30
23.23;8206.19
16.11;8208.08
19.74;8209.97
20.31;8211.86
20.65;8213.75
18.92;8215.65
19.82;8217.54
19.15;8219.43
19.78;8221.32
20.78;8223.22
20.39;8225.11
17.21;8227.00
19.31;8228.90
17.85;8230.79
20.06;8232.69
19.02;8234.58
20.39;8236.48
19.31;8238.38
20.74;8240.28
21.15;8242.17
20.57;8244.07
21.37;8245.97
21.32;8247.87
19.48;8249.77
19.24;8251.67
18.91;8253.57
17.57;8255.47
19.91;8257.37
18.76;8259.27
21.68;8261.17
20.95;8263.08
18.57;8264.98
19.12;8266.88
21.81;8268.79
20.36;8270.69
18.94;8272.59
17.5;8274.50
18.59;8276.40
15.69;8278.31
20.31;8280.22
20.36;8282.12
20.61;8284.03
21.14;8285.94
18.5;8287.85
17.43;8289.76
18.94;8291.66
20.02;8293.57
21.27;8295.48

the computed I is -1.0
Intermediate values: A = 22.13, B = 21.1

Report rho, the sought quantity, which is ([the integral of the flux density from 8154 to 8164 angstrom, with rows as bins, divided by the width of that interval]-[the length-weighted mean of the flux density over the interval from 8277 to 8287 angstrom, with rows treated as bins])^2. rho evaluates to 0.7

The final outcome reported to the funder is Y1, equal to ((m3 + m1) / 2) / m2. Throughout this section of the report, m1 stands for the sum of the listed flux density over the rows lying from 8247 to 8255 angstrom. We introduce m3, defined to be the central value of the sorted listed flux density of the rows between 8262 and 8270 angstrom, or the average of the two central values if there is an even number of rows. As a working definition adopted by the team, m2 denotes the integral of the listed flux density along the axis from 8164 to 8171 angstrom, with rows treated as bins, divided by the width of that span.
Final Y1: 2.26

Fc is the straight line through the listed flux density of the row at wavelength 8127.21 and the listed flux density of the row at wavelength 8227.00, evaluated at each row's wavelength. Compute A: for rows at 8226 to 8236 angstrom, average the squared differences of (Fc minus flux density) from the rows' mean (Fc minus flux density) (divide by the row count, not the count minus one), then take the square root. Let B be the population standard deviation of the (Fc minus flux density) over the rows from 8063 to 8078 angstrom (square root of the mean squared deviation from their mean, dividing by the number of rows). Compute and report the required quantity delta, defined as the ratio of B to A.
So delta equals 0.7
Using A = 1.04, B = 0.76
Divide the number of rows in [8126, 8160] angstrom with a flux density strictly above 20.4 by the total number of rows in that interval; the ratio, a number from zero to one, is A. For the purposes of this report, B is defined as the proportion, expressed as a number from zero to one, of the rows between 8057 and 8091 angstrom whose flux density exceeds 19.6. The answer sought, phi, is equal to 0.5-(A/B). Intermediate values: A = 0.44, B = 0.72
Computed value -0.1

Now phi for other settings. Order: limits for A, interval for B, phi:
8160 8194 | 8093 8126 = -0.7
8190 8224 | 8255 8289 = -0.3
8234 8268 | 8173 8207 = 0.0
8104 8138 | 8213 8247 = -0.1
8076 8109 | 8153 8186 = 0.0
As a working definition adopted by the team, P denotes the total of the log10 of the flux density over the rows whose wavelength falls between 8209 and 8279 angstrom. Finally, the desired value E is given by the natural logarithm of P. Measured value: 3.9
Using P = 48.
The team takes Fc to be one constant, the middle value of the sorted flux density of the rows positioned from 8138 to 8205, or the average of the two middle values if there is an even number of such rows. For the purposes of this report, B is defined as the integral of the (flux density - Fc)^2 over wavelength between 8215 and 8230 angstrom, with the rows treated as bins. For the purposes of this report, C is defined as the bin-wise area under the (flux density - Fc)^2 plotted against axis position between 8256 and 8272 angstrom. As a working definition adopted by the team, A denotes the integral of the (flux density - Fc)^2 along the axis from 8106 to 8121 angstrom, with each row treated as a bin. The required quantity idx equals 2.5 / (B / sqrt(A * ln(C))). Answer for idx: 1.31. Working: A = 101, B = 35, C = 29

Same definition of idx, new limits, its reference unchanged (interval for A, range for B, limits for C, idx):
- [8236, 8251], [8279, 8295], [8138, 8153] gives 0.41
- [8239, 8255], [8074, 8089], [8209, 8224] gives 0.44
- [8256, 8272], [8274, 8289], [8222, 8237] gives 0.34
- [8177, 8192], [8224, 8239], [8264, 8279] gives 0.74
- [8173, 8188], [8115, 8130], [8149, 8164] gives 0.71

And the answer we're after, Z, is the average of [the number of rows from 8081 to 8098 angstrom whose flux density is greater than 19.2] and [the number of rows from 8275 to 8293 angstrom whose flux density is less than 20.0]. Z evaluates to 6.00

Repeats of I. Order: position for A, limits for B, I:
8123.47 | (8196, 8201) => -2.3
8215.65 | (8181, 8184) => 1.2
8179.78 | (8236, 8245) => -3.6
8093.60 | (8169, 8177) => 0.2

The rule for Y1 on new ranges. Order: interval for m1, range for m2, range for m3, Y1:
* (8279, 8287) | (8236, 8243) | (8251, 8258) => 2.49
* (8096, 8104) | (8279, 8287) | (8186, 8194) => 2.40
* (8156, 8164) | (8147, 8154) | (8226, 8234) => 2.20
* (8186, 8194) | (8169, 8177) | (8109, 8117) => 2.35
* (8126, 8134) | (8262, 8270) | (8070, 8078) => 2.52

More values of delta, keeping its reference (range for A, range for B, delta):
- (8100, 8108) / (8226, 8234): 1.2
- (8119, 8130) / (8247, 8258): 0.6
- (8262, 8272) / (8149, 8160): 2.0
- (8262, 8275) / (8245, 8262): 1.0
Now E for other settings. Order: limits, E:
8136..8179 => 3.4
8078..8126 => 3.5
